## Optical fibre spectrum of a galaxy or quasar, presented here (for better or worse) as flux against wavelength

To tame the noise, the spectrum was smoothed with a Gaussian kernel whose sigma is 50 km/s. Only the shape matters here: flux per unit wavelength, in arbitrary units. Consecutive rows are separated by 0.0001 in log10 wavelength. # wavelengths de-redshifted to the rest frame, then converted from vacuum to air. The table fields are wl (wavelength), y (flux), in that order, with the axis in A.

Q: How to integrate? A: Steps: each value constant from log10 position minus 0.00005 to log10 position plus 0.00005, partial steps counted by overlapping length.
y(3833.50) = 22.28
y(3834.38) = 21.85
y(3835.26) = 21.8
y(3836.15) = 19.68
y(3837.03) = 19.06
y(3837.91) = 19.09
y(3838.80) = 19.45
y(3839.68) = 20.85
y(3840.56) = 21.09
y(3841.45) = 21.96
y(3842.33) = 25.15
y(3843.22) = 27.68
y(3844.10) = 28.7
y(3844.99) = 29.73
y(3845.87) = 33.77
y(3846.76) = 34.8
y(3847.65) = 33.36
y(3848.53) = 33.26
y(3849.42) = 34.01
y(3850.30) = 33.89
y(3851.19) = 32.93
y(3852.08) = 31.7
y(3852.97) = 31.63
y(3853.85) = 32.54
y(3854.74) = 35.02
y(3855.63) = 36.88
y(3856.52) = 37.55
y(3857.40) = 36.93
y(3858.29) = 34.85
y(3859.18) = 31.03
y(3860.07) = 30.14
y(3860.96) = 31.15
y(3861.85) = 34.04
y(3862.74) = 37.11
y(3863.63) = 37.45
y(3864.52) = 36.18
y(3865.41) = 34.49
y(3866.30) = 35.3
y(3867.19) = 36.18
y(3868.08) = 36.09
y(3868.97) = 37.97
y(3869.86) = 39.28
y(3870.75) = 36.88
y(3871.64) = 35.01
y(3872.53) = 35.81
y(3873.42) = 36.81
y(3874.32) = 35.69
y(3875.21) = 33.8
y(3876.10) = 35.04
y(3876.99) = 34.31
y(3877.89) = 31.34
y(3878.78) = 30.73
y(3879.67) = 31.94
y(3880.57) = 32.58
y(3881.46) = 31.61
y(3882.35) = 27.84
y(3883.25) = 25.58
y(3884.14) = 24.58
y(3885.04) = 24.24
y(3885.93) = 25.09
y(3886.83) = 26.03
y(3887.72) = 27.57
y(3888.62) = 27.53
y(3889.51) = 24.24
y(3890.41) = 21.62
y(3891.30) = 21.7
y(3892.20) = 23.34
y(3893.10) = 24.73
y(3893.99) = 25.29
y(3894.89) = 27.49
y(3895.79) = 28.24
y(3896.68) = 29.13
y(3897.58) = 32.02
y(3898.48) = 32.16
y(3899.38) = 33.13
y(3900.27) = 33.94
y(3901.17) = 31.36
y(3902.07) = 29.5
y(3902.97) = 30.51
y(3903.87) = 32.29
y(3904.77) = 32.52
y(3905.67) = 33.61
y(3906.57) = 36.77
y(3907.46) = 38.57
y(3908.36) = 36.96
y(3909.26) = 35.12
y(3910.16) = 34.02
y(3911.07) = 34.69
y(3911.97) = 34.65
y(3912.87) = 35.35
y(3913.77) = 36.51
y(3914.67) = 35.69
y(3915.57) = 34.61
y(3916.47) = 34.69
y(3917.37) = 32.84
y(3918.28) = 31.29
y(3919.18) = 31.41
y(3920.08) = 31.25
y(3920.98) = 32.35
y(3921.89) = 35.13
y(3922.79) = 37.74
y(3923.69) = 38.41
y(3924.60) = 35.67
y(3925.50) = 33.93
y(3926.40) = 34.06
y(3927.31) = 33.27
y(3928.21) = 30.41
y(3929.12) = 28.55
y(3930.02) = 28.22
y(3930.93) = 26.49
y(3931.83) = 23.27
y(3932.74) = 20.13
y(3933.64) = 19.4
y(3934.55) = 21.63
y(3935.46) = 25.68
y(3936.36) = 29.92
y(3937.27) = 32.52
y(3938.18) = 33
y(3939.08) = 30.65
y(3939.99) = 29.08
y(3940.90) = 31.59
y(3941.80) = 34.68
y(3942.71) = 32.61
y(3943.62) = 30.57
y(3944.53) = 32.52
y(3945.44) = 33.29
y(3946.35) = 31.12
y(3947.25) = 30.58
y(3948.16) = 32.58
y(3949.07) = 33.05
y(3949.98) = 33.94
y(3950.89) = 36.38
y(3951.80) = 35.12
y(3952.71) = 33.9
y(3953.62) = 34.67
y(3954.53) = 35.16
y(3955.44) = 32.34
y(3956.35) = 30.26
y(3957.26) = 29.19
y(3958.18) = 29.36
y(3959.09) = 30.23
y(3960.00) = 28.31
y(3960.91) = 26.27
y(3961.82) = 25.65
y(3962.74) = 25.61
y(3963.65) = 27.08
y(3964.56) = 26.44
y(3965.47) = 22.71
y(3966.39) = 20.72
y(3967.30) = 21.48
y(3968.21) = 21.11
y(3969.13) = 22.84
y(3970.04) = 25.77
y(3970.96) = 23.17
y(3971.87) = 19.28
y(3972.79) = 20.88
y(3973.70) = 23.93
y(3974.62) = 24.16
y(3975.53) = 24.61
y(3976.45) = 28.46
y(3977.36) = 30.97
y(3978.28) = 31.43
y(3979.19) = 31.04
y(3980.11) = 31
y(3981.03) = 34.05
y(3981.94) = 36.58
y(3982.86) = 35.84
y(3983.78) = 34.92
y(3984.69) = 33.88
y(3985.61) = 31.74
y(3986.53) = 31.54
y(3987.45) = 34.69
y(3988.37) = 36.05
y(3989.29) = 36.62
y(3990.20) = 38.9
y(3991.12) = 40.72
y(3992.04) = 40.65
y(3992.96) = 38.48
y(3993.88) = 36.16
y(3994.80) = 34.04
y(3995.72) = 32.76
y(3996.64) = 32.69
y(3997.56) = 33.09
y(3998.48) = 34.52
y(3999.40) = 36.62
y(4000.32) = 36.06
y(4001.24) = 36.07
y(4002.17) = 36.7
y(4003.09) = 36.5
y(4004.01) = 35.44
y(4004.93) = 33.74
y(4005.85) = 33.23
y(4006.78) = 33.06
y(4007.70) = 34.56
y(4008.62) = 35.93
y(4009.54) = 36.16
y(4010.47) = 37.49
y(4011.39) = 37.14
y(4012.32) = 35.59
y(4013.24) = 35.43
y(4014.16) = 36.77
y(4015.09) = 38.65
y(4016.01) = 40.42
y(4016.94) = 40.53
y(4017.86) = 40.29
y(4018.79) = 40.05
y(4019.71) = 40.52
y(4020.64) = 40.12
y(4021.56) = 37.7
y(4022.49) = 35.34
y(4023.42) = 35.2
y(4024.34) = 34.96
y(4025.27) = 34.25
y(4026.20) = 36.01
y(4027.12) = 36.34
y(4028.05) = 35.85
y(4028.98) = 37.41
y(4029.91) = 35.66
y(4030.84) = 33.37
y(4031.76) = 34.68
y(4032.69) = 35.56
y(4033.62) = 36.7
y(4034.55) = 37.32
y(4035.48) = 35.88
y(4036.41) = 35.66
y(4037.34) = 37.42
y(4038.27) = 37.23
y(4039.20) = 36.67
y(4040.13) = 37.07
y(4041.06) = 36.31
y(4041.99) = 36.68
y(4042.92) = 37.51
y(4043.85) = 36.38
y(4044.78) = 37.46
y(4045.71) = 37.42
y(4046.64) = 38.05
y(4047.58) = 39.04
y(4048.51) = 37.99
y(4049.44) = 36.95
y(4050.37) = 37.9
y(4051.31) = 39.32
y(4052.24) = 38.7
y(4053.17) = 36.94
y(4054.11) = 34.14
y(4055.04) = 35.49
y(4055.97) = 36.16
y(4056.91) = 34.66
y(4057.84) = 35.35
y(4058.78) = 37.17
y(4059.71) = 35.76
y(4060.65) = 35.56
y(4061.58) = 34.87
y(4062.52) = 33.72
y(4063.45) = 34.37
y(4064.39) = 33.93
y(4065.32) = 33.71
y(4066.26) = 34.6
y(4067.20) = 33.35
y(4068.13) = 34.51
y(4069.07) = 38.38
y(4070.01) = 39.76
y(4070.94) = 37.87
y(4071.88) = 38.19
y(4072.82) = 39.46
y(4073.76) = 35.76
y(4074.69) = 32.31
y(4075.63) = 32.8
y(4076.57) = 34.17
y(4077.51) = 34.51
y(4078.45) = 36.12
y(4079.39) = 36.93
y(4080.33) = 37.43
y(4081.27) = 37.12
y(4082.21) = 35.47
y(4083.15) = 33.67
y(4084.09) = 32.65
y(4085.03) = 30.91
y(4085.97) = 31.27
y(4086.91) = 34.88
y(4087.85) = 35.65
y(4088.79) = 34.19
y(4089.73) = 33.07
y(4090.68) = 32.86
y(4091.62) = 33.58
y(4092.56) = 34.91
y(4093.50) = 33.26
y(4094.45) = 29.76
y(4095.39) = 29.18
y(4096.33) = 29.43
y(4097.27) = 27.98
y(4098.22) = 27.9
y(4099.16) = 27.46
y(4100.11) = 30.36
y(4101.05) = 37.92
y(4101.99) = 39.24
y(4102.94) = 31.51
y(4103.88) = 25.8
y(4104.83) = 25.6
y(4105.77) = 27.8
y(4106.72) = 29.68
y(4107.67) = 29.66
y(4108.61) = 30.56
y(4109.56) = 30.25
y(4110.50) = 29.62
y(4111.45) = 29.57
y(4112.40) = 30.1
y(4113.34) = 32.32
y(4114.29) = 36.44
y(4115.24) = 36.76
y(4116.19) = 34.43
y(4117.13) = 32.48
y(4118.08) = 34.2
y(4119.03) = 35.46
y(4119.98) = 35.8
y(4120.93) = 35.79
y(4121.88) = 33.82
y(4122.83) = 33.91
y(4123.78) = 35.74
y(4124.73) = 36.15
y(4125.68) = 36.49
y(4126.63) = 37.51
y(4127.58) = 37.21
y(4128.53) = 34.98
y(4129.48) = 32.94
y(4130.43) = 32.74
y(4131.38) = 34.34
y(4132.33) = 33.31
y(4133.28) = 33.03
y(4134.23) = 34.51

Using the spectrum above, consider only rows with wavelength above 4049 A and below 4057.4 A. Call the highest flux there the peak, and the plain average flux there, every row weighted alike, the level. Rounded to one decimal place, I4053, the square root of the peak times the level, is 38.0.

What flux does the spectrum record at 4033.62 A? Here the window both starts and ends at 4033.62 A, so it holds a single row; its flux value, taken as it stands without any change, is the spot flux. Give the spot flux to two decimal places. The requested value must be 36.70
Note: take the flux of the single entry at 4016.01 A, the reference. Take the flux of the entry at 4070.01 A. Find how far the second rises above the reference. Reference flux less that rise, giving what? 41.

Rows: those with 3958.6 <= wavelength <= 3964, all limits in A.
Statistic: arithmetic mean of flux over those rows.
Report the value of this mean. 27.2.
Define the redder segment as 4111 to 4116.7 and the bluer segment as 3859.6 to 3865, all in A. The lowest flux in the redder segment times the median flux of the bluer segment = 1038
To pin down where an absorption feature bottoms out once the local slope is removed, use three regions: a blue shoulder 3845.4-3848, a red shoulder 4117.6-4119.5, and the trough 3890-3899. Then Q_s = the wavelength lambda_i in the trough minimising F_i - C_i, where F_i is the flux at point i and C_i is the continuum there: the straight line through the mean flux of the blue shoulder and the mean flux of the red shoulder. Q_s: 3890.41 A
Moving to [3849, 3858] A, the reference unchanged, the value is 3852.97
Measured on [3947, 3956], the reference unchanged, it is 3947.25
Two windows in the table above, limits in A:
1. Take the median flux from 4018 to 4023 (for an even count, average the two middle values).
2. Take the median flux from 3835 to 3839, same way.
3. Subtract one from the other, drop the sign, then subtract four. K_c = 17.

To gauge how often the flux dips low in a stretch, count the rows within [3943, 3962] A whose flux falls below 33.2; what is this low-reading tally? 14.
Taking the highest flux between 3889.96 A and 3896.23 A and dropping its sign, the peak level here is 28.2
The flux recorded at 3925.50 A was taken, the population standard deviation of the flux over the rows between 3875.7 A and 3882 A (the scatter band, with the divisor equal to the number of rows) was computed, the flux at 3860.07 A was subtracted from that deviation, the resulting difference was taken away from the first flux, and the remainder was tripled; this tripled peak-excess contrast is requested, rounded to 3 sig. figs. 188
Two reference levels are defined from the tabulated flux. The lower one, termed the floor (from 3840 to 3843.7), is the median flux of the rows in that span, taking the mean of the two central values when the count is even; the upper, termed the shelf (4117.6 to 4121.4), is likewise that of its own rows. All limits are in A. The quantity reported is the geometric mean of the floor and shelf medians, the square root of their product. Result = 29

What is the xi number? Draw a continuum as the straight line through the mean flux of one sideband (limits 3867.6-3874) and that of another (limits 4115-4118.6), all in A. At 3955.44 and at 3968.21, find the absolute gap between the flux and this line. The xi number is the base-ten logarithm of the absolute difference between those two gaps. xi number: 1.0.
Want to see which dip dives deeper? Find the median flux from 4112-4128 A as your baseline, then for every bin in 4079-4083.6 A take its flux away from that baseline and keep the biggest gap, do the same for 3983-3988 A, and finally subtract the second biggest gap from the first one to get -2.1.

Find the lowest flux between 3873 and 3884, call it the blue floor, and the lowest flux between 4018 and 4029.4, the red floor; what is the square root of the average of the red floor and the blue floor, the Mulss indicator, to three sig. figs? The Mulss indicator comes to 5.47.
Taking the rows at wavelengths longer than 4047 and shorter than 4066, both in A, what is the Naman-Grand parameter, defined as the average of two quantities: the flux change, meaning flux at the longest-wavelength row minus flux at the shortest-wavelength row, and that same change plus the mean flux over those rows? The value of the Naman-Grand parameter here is 12.7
